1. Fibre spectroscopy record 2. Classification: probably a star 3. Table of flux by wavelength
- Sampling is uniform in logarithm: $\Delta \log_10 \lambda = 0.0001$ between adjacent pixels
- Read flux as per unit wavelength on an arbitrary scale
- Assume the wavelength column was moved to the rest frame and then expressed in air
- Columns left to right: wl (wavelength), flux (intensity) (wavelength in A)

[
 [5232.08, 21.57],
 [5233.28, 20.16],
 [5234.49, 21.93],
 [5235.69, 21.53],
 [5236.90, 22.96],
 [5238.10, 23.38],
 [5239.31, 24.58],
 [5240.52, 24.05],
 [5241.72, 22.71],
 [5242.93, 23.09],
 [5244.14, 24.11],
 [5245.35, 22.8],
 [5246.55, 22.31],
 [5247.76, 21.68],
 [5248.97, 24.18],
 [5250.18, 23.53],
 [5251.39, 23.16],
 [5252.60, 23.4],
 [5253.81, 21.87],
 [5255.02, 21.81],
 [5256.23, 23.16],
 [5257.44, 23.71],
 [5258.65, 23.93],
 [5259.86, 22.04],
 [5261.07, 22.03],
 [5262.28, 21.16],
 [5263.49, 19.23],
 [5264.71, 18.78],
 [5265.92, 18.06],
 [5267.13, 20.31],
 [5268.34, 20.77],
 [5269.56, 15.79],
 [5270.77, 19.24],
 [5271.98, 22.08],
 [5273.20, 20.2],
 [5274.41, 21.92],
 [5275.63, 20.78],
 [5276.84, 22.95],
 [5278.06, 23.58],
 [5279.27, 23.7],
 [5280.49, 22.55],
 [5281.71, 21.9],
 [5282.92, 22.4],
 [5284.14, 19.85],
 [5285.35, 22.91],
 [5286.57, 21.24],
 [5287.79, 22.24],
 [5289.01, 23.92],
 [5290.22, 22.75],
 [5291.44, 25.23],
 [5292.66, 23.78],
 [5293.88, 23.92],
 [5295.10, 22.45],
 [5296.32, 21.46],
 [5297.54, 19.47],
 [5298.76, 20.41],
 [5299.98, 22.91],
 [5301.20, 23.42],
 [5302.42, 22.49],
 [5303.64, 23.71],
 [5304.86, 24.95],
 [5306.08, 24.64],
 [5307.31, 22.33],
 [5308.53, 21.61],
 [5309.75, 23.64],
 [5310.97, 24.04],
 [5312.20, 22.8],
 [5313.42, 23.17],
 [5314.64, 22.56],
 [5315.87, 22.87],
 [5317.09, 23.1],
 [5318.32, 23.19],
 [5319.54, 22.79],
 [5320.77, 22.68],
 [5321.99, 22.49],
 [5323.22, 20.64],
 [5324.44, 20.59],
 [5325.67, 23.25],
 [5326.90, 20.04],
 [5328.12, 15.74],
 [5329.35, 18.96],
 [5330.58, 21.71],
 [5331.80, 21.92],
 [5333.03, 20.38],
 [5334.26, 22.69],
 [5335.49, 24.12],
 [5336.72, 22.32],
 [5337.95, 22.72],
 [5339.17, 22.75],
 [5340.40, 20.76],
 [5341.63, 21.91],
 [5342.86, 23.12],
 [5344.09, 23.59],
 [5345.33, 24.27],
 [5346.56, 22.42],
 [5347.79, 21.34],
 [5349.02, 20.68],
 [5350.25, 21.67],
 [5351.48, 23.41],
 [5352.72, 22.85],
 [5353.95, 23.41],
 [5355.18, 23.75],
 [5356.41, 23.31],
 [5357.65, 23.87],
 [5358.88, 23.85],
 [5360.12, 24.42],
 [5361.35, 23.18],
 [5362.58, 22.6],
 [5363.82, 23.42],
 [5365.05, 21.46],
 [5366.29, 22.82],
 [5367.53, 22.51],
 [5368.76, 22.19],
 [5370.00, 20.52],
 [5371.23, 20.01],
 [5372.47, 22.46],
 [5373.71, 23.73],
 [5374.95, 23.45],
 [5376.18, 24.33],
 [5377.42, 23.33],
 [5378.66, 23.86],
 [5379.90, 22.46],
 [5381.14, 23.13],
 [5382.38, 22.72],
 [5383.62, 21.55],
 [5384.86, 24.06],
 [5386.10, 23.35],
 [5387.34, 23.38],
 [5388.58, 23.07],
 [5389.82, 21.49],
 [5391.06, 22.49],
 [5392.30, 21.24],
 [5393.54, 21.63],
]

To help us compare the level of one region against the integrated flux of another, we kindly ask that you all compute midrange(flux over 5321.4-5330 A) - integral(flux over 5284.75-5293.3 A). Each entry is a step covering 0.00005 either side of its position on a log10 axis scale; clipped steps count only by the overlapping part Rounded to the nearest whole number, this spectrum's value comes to -178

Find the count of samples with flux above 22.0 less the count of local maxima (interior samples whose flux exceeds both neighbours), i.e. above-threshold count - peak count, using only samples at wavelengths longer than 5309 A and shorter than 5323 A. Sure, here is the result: 8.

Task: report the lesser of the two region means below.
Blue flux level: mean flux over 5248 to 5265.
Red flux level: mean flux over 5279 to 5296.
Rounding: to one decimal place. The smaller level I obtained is 22.3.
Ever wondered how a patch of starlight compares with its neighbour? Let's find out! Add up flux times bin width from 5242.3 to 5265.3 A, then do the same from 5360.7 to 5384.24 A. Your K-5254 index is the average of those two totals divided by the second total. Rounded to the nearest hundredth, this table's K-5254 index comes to 0.98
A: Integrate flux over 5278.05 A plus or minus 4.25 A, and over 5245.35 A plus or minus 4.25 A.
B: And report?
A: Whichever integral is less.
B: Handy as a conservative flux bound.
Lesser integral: 191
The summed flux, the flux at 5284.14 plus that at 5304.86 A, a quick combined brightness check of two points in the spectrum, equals 44.8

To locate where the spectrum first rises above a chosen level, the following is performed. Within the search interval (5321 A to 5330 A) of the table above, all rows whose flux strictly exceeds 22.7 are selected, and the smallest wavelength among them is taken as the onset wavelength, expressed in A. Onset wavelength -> 5325.67 A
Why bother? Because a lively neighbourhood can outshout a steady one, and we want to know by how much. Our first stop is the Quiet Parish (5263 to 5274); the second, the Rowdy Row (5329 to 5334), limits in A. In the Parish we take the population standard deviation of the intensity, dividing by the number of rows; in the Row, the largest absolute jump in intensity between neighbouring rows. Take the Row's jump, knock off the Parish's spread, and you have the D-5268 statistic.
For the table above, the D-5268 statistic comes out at 1.1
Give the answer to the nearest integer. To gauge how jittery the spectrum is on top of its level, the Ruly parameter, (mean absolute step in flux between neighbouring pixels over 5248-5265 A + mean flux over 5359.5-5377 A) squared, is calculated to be 549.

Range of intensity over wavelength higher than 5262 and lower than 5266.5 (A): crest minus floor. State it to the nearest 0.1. 3.1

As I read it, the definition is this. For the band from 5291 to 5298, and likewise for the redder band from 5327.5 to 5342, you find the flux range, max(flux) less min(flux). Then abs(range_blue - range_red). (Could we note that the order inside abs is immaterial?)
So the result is 2.6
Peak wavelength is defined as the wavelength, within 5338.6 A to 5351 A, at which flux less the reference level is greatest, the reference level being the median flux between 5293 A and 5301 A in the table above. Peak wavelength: 5345.33 A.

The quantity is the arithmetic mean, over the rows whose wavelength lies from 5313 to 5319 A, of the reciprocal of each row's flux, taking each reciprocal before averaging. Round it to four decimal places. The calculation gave 0.0435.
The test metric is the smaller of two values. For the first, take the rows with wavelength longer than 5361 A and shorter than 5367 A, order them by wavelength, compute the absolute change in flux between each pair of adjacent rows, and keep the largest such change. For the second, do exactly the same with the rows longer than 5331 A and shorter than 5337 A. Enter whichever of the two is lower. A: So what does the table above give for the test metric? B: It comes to 2.0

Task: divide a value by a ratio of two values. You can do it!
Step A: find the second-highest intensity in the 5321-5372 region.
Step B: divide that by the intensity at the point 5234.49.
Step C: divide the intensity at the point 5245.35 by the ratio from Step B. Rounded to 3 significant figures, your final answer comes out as 20.6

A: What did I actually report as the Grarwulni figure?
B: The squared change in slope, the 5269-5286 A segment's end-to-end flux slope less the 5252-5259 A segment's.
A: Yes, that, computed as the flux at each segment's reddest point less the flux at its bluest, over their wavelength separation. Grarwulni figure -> 0.13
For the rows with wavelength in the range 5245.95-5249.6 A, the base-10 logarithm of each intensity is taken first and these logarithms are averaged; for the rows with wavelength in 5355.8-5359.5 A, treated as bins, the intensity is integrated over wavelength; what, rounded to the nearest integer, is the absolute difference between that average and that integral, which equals 86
